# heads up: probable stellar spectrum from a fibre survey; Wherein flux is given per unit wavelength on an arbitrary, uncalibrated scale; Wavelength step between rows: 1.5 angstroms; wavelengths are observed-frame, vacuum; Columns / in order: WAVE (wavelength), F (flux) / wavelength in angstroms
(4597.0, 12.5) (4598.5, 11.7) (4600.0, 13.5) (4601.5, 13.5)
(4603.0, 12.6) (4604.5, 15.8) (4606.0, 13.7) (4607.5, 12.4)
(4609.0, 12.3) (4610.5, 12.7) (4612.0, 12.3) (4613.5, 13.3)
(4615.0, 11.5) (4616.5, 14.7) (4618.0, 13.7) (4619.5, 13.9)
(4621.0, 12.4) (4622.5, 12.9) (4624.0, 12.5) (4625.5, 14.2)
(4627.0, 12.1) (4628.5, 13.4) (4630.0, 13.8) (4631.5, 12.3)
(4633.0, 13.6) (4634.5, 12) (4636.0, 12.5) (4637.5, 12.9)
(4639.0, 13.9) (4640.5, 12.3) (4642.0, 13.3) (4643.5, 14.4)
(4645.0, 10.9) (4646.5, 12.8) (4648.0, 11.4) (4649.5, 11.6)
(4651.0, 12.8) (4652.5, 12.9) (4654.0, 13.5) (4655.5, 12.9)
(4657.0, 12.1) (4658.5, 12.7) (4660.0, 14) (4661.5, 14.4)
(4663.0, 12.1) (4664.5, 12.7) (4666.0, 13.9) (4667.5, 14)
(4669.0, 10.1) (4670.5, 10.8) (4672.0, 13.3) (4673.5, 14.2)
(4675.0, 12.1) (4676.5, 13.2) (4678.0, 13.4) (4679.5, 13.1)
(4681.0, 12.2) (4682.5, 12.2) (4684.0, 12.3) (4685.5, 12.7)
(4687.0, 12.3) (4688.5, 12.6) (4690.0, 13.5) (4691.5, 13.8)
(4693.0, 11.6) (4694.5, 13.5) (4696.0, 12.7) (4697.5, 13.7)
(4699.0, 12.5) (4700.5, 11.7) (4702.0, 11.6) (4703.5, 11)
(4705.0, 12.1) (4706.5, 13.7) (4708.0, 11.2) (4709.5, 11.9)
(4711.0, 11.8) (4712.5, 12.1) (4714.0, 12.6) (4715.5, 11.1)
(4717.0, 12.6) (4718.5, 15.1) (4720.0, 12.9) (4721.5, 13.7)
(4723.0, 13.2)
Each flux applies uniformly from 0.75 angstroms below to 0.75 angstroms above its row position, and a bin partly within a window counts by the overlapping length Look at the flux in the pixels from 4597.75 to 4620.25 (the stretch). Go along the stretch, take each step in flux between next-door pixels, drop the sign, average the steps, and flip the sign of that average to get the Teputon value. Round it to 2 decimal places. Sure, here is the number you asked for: -1.24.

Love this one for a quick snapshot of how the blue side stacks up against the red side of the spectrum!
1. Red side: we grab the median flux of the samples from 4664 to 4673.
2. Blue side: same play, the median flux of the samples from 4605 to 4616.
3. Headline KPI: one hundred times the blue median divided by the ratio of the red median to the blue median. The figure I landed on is 1183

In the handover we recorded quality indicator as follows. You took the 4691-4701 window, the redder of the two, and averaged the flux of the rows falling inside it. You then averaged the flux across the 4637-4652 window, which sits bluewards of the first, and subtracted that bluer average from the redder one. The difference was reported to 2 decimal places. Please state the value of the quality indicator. 0.16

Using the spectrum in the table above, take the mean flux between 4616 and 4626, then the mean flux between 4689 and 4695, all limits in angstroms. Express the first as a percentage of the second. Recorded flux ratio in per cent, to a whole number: 103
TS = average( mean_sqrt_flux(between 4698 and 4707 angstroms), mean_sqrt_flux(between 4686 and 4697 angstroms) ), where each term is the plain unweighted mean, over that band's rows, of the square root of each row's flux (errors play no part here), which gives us 3.53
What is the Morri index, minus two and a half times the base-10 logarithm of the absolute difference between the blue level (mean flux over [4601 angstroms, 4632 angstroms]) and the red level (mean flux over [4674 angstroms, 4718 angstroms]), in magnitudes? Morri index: 0.4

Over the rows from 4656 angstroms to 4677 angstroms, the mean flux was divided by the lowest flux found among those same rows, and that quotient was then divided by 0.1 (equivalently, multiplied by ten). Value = 12.7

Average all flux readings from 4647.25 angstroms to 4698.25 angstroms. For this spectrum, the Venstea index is 12.8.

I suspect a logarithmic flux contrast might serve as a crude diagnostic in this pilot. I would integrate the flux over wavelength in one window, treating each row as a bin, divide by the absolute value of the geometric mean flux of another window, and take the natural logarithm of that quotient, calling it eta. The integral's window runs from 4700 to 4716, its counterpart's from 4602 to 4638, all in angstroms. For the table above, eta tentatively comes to 2.7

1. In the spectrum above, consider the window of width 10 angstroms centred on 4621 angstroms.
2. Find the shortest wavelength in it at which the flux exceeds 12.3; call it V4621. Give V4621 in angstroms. 4616.5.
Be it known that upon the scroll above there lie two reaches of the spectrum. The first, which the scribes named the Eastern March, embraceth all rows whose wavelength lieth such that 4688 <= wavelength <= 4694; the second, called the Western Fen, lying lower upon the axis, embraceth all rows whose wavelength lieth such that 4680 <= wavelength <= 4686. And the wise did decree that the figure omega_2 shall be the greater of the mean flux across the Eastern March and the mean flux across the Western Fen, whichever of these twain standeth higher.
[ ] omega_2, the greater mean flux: 12.9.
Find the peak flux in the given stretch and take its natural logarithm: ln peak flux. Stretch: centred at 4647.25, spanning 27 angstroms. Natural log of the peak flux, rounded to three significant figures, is 2.67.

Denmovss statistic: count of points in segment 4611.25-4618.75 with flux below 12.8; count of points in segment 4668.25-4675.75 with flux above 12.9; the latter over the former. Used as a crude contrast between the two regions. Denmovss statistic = 1.00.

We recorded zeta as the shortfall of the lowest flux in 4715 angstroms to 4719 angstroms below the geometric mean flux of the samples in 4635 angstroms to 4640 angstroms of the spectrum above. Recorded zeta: 2.0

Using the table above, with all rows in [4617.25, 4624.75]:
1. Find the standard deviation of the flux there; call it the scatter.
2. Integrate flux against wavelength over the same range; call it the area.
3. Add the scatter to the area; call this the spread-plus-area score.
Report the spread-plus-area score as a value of 99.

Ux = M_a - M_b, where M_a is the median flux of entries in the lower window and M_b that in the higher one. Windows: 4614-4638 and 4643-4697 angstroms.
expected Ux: 0.15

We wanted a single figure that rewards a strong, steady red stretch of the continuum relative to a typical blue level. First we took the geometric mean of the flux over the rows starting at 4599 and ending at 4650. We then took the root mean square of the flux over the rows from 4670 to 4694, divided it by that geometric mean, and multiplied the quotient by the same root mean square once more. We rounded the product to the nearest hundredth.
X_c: 12.54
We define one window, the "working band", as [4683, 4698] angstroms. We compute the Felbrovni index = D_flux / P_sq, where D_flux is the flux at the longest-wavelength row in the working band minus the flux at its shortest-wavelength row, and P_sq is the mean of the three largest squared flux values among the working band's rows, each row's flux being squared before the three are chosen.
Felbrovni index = 0.0075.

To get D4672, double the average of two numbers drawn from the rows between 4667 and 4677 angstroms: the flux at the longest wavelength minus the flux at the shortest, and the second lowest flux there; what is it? 10.0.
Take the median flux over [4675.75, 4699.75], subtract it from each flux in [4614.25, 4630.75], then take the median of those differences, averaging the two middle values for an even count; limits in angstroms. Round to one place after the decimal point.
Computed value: 0.7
